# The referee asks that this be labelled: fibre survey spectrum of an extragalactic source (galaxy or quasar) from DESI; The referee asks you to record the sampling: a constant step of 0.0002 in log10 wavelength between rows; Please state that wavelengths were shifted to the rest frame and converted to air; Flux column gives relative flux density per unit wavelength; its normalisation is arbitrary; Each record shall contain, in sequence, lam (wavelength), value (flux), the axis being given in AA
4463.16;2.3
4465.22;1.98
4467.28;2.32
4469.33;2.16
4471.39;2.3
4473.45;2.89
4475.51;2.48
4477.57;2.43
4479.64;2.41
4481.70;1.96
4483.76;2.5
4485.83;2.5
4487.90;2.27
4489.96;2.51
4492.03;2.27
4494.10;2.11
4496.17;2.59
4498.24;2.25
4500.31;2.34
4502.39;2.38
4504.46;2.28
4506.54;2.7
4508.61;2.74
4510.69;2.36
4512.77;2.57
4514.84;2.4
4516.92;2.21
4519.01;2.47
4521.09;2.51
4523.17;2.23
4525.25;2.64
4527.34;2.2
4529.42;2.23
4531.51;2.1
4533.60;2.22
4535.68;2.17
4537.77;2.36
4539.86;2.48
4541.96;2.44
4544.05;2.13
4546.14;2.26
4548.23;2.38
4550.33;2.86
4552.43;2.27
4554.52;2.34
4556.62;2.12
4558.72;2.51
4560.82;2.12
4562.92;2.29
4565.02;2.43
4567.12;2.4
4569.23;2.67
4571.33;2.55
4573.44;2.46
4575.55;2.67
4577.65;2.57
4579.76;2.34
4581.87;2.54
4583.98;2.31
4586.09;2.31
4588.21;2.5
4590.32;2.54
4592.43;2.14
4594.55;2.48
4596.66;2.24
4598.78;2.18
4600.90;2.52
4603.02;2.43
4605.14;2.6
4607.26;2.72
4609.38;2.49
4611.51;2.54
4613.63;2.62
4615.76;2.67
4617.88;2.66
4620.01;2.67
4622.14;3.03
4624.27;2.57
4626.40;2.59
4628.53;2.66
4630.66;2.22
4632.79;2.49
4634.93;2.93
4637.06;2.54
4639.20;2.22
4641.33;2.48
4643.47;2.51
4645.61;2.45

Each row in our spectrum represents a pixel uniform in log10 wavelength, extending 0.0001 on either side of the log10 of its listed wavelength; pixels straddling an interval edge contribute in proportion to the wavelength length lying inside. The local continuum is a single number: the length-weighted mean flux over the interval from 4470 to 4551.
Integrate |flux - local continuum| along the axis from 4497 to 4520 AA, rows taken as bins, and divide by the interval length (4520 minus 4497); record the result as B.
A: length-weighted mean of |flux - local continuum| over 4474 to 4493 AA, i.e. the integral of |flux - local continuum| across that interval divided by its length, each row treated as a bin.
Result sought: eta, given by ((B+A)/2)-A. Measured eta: -0.004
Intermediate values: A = 0.14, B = 0.132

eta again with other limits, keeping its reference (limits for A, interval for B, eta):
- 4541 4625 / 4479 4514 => -0.010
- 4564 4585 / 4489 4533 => 0.012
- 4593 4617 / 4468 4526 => -0.011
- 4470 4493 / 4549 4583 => 0.001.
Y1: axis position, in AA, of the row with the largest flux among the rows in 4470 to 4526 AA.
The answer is 4473.45 AA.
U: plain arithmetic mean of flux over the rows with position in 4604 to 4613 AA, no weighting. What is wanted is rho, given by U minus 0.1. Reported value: 2.49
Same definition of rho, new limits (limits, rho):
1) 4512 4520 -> 2.31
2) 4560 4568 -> 2.21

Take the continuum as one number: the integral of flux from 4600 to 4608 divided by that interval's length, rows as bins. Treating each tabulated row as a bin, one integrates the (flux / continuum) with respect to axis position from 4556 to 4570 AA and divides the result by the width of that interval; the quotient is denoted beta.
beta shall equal 0.922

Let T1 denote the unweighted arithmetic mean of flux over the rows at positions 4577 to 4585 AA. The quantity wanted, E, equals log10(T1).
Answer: 0.387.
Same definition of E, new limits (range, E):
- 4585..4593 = 0.375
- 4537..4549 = 0.370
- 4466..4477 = 0.386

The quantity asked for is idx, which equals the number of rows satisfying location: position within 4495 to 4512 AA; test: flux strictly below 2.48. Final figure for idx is 5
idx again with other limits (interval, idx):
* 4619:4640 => 2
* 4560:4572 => 4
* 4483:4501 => 5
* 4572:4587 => 4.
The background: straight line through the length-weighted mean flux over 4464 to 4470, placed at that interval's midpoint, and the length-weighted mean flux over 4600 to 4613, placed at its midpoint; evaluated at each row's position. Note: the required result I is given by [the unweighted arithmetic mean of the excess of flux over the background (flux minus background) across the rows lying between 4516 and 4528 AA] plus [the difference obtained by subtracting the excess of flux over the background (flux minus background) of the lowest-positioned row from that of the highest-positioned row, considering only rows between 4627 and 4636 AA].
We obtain 0.31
